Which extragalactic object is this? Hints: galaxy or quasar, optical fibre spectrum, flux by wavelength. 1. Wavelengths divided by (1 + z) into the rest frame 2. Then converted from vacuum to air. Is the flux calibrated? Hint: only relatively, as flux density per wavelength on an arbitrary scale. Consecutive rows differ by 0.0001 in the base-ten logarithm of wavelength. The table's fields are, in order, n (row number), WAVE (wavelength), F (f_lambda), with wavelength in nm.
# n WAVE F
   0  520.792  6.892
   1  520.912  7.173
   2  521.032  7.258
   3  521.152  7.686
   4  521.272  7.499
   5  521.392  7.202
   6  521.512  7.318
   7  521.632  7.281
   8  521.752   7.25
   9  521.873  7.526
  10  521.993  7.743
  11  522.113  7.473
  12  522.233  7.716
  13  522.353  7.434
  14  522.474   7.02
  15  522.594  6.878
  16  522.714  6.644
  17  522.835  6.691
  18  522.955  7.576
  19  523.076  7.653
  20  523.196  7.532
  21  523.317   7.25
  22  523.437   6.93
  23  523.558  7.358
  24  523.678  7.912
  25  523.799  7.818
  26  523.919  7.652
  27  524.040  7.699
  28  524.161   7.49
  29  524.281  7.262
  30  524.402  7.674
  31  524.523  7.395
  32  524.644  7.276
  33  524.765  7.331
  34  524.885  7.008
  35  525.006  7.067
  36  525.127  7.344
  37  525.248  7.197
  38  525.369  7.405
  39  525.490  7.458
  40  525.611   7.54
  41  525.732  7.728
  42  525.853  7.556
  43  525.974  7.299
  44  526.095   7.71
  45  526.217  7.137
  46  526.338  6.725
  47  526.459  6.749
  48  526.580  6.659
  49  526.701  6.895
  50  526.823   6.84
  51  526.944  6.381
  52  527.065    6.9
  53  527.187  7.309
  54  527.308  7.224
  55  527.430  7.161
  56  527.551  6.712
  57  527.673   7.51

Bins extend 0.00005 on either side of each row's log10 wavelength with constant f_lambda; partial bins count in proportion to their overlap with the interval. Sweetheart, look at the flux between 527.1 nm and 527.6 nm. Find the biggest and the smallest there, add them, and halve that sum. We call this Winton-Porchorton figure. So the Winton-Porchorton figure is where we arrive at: 7.01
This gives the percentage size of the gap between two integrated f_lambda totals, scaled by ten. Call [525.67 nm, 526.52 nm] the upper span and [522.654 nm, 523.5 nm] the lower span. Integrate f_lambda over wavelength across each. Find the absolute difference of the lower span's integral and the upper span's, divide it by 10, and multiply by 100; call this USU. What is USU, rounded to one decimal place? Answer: 1.1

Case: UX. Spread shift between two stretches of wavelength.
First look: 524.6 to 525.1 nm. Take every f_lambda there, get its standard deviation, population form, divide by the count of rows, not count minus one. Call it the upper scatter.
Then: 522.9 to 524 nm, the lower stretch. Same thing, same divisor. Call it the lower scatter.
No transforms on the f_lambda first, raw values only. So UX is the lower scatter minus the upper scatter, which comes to 0.15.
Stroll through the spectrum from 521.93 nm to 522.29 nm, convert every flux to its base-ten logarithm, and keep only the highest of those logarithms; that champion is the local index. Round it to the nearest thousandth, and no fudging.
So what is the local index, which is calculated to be 0.889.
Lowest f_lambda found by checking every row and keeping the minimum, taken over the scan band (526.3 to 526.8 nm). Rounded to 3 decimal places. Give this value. 6.659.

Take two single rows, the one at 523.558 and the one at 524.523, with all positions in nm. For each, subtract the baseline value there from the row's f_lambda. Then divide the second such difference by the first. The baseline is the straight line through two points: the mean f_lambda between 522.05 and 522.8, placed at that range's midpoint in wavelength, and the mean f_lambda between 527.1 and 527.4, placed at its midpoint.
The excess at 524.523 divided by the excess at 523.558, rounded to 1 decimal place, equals 1.2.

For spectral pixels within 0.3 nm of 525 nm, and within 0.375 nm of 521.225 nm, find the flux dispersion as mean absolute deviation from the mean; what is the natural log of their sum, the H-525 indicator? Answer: -1.28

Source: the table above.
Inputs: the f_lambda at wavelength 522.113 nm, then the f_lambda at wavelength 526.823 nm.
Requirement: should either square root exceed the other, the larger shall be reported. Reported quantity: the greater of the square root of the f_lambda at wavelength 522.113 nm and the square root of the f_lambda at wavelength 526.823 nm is 2.73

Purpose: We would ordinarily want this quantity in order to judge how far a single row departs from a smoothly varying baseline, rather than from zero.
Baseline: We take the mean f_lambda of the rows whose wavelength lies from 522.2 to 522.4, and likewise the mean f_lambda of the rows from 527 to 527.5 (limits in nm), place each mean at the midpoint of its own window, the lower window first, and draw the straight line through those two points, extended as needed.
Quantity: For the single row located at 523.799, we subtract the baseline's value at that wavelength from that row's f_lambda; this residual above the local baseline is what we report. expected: 0.4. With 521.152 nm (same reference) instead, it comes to 0.0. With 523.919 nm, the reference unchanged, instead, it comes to 0.2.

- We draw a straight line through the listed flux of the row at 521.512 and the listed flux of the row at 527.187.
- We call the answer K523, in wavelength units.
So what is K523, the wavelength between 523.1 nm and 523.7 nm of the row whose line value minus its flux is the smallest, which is 523.678 nm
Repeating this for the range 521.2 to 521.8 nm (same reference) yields 521.272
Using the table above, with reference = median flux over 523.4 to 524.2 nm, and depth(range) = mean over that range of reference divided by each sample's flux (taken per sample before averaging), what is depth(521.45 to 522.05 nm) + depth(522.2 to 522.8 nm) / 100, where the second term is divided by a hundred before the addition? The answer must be 1.04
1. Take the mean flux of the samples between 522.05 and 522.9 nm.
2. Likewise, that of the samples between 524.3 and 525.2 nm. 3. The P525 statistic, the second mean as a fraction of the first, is 1.02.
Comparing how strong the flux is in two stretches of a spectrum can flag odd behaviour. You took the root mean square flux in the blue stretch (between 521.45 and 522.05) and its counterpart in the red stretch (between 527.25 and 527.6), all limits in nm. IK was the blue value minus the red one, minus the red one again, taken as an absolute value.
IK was 6.65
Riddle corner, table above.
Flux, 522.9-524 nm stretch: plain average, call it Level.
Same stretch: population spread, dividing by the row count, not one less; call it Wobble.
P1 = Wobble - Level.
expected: -7.24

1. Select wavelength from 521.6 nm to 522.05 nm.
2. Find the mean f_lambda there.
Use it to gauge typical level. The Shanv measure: 7.4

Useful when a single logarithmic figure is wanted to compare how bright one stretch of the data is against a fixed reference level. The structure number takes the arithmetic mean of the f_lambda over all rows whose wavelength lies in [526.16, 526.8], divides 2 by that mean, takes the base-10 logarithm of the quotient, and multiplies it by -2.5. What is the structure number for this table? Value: 1.33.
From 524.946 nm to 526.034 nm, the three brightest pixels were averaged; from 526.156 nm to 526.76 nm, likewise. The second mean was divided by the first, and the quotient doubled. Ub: 1.82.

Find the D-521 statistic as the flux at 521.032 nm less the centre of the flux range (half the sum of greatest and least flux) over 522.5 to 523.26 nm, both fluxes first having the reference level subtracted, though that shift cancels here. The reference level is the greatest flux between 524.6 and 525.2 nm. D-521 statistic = 0.11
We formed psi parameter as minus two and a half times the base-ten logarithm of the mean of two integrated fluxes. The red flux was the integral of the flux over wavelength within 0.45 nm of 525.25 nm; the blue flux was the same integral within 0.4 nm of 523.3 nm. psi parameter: -1.99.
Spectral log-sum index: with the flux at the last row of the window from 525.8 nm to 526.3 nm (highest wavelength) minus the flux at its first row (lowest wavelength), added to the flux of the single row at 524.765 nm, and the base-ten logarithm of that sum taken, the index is 0.840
